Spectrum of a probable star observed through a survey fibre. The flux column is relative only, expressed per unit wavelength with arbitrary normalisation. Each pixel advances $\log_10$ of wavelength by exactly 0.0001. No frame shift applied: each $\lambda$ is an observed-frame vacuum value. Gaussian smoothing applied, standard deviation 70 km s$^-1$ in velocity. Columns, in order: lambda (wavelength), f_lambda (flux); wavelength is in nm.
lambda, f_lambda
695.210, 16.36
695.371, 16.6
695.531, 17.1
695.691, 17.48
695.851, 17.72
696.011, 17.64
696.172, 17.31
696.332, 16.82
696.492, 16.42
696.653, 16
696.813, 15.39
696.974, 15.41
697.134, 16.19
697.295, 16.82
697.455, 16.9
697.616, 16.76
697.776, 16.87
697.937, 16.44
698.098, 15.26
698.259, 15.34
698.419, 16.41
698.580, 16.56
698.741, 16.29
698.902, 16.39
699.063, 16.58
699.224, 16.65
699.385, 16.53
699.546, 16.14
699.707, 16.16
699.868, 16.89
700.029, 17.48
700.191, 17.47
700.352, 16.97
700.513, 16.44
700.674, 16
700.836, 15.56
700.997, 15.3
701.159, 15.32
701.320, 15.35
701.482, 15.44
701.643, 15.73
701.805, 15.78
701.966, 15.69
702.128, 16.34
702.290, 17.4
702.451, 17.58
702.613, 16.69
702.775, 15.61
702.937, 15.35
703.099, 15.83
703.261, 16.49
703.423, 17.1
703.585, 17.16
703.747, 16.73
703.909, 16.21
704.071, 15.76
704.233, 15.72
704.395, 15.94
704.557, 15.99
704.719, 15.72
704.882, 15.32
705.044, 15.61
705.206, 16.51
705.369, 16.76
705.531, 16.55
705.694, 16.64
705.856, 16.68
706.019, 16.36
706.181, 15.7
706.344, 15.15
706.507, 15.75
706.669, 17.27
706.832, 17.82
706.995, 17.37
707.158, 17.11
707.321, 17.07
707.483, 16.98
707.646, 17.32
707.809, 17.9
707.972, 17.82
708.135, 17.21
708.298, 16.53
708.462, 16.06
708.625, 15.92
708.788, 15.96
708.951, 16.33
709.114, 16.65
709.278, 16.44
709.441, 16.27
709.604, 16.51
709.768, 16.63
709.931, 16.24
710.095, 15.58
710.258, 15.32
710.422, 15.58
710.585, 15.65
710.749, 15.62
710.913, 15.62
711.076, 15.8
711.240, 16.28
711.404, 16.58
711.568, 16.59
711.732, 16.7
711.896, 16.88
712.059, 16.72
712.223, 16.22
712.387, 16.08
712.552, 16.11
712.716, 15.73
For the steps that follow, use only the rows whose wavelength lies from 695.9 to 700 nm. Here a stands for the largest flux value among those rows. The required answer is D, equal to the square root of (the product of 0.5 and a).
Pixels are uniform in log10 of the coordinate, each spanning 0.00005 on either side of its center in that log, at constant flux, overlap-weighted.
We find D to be 2.97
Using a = 17.64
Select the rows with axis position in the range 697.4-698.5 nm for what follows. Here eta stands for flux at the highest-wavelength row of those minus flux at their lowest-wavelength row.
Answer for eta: -0.49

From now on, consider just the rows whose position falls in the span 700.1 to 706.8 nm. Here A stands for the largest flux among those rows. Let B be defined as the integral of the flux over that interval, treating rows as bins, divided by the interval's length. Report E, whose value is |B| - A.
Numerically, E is -1.4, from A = 17.58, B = 16.2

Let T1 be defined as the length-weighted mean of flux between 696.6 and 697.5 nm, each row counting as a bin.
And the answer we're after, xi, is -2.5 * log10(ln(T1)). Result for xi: -1.11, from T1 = 16.1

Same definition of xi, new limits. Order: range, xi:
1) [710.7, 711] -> -1.10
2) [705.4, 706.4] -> -1.11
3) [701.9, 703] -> -1.12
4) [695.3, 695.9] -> -1.14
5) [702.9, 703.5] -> -1.11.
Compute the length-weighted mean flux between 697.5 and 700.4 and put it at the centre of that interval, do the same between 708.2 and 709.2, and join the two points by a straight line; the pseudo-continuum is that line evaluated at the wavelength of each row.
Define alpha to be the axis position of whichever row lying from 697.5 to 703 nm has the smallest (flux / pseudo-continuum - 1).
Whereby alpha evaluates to 698.098 nm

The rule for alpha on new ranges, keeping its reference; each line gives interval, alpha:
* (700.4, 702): 700.997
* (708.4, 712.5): 710.258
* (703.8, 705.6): 704.882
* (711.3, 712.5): 712.387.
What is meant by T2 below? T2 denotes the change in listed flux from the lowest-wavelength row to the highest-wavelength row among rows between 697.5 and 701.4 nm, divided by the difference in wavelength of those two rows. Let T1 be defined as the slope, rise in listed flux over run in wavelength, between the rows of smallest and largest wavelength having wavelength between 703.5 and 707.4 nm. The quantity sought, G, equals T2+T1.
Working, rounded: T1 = -0.02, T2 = -0.38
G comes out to -0.4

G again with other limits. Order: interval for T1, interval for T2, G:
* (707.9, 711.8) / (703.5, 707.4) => -0.3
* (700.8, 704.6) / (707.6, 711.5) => -0.1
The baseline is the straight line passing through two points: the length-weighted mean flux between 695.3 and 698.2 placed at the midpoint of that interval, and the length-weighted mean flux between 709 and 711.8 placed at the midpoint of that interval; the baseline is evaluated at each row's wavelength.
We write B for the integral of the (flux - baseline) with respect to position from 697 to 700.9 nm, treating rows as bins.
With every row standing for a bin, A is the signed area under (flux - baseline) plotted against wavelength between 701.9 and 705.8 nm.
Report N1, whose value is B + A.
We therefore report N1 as -0.6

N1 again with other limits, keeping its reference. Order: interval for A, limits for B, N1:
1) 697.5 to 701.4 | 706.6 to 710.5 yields 1.0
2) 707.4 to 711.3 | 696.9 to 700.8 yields 0.4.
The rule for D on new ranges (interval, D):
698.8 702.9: 2.96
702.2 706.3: 2.96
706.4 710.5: 2.99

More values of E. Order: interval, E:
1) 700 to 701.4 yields -1.3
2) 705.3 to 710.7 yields -1.4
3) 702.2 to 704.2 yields -1.1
